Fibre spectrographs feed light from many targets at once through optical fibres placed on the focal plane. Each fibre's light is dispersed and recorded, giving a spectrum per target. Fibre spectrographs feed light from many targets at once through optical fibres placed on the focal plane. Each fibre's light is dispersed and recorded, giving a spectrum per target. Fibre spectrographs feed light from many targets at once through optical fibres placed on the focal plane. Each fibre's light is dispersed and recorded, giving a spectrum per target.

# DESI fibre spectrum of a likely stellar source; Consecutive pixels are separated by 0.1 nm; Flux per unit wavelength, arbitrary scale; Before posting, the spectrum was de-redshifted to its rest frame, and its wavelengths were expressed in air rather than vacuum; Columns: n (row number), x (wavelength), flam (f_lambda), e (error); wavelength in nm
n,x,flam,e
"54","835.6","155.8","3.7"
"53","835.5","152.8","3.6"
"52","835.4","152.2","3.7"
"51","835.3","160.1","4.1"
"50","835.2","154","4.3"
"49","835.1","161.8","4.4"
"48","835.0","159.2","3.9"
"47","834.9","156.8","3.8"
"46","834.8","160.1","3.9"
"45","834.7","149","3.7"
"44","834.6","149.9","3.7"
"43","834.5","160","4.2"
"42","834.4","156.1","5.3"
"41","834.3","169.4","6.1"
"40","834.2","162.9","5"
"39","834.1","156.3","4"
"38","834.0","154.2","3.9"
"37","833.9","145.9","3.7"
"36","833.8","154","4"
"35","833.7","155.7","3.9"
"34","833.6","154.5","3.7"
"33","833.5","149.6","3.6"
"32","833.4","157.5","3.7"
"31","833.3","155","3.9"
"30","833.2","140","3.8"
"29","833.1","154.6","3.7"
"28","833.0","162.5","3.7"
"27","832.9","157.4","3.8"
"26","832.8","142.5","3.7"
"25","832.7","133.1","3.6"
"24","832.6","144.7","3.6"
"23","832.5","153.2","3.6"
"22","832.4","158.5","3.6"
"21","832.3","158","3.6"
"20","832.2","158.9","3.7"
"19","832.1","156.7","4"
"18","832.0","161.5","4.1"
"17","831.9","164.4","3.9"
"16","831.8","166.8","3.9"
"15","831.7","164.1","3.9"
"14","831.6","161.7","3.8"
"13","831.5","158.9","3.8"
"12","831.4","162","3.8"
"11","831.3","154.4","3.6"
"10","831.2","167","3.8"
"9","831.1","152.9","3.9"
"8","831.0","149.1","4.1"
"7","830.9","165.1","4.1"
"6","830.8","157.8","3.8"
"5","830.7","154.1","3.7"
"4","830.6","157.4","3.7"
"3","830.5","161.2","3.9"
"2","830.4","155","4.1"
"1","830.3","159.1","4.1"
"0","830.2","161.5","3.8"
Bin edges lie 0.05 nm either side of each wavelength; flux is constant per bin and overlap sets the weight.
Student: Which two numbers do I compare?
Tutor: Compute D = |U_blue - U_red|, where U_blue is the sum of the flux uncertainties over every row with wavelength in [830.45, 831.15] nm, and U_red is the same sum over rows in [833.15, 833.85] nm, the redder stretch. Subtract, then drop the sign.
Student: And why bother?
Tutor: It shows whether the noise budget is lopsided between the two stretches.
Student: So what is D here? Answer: 1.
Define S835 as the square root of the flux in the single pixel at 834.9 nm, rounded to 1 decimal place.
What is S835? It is 12.5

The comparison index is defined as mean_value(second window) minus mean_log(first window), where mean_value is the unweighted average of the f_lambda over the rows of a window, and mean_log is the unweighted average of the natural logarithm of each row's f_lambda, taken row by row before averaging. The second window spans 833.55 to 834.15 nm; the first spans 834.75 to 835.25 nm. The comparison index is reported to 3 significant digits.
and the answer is 148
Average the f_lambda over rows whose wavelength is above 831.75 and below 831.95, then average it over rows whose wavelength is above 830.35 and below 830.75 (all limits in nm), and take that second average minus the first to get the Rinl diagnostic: -9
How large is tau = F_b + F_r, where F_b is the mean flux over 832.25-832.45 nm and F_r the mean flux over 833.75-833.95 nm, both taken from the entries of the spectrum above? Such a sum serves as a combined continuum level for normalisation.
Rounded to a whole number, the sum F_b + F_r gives 308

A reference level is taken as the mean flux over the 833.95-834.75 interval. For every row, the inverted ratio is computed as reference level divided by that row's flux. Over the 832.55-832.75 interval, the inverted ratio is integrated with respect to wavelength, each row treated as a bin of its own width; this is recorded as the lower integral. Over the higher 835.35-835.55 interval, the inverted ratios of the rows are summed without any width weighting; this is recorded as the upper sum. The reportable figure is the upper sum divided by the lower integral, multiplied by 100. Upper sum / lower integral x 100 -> 909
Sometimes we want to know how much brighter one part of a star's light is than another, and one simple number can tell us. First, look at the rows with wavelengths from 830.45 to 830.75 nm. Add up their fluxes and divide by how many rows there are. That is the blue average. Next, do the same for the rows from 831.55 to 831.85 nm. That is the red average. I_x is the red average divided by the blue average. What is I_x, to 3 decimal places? 1.042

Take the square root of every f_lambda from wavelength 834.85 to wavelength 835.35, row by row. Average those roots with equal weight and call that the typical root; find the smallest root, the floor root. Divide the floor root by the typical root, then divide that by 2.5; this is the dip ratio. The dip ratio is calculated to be 0.394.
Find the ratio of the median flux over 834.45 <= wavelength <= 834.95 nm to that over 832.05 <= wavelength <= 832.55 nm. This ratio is 0.99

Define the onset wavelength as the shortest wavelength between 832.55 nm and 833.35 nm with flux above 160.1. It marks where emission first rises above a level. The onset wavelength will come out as 833.0 nm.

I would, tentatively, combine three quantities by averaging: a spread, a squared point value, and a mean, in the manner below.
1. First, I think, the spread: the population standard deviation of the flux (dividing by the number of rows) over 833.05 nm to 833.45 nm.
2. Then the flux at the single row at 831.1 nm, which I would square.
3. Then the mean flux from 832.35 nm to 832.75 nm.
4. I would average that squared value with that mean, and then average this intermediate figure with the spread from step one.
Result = 5885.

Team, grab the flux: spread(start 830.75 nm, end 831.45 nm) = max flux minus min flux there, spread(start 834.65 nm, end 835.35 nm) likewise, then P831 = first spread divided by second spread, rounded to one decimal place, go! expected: 1.4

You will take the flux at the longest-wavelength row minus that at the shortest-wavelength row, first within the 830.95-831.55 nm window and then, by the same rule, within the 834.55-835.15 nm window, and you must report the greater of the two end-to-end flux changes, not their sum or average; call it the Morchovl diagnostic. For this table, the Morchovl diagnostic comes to 12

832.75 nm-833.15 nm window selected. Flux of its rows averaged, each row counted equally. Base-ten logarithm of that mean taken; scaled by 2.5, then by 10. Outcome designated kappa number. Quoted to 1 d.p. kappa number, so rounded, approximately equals 54.7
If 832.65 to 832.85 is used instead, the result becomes 53.5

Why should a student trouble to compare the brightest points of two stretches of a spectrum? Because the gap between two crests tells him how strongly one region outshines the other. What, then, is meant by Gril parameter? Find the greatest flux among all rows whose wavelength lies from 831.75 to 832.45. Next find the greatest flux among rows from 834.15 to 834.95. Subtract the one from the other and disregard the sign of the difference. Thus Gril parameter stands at 2.6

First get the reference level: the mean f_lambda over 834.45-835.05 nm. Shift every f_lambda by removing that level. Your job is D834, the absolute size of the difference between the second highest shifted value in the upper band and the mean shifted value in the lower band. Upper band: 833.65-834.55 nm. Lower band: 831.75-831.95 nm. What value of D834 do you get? 2.7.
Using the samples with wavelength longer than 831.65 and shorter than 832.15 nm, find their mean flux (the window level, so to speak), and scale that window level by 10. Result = 1627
